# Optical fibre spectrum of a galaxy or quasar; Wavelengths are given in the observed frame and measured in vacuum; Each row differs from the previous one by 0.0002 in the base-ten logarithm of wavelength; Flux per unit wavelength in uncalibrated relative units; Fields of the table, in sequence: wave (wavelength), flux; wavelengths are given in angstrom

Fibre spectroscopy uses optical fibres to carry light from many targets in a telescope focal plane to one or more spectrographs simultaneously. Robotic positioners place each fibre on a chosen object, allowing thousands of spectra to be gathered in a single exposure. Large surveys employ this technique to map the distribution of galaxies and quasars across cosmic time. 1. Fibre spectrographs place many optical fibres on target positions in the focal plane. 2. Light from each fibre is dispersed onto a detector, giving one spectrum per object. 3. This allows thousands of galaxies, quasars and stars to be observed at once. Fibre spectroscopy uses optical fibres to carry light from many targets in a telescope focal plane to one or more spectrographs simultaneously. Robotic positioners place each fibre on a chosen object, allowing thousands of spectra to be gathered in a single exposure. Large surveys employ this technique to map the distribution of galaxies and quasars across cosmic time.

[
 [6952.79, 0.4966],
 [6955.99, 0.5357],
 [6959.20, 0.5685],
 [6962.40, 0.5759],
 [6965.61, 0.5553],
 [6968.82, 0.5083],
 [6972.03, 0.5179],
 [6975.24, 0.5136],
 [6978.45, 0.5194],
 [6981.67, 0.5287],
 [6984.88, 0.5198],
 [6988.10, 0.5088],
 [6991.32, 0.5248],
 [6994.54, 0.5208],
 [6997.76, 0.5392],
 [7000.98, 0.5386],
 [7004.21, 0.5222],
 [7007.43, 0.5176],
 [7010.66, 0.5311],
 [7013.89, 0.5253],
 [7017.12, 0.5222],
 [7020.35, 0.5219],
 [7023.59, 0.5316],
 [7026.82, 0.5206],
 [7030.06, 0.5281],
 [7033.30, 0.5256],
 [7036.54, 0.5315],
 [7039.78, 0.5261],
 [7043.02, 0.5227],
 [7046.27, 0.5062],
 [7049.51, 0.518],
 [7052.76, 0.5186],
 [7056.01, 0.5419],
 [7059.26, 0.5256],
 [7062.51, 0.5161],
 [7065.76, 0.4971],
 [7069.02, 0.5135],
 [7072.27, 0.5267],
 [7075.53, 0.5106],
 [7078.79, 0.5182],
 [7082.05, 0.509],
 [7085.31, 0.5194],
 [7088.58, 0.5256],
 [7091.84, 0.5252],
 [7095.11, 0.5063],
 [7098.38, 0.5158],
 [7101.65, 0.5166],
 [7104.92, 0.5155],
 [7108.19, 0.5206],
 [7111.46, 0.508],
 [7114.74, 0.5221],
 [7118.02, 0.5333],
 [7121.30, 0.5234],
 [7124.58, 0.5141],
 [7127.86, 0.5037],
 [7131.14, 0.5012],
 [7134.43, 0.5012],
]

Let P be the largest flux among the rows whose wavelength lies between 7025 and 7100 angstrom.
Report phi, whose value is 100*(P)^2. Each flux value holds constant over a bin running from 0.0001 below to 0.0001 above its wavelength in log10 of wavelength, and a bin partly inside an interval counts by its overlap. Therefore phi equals 29.4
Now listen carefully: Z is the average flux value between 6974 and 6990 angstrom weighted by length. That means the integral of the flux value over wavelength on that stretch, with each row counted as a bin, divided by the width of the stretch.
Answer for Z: 0.518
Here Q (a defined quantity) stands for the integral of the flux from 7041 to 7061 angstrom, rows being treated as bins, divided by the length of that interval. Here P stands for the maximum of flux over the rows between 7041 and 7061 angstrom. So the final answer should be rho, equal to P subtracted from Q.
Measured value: -0.020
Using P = 0.5419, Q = 0.522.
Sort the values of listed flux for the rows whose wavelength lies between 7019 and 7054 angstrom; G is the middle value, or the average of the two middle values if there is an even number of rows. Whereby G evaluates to 0.523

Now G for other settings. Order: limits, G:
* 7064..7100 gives 0.516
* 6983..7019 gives 0.522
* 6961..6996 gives 0.520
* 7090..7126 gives 0.517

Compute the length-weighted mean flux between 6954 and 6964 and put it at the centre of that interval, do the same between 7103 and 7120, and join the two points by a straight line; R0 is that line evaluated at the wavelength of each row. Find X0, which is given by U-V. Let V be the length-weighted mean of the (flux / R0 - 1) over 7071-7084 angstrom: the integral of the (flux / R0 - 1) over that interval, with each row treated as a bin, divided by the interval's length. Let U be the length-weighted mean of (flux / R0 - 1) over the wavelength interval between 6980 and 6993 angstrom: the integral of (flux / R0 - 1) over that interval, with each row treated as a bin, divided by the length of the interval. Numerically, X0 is -0.032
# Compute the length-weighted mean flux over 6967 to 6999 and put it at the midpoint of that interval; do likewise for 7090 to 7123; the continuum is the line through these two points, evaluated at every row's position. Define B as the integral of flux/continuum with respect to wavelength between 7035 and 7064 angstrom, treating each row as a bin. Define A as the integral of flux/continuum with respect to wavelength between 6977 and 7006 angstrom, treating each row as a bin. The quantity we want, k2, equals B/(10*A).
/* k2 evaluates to 0.0998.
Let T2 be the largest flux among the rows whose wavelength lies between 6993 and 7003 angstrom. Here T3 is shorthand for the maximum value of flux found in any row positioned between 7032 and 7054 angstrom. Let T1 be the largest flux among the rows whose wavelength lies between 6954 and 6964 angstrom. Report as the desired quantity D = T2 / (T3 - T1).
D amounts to -12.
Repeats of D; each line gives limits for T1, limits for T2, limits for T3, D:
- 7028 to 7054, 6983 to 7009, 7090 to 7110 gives -86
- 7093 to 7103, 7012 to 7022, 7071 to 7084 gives 52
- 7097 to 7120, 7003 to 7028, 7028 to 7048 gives -295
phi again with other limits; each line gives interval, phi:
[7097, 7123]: 28.4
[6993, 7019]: 29.1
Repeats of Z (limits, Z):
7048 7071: 0.519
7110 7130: 0.517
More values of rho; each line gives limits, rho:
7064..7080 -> -0.014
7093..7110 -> -0.005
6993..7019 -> -0.012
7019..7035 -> -0.006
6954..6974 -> -0.034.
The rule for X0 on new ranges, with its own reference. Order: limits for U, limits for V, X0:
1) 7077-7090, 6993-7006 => 0.015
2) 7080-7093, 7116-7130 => -0.014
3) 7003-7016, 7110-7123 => -0.045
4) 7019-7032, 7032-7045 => -0.006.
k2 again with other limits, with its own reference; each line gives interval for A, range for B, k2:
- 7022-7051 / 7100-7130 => 0.1024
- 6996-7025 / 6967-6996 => 0.0982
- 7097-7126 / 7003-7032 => 0.1009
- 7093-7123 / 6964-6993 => 0.0971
